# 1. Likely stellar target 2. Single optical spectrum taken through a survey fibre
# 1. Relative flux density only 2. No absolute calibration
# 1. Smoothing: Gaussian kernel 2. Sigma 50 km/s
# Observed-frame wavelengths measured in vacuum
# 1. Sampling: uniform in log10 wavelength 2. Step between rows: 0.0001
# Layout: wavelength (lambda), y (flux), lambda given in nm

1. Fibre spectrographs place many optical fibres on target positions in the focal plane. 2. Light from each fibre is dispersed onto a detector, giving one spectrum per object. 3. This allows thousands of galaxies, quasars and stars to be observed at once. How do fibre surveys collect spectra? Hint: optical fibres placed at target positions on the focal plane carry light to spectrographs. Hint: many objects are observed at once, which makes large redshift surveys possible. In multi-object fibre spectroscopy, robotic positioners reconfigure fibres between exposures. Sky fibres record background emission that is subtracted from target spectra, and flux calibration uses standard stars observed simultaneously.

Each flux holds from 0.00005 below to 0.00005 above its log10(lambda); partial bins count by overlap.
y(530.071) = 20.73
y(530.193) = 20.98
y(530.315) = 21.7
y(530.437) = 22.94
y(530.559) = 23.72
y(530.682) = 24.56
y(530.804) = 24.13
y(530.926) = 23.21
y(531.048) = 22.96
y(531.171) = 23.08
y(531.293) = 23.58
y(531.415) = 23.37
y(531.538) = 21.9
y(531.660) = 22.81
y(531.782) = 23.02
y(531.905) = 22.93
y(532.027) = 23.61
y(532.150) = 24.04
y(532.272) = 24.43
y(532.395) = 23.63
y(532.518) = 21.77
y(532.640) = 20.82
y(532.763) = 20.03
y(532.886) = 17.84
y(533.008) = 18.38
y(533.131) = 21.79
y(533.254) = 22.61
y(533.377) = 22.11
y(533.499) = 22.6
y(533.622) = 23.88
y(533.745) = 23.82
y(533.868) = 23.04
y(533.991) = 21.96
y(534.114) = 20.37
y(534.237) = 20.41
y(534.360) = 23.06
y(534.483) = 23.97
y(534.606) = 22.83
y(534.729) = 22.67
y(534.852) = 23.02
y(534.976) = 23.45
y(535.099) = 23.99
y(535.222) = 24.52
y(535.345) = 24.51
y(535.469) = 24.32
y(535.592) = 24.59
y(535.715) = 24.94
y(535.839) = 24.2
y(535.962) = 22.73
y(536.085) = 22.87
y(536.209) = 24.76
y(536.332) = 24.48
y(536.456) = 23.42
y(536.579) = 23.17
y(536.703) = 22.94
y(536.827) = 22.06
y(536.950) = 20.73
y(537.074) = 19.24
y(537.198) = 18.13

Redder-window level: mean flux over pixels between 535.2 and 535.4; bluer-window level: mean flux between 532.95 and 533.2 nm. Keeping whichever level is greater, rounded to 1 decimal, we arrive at 24.5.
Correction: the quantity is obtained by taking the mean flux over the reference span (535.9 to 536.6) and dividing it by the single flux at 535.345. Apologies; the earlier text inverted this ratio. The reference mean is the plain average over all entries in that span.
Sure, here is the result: 0.96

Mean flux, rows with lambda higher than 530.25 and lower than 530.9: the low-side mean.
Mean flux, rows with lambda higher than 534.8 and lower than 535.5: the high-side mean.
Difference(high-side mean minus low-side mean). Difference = 0.6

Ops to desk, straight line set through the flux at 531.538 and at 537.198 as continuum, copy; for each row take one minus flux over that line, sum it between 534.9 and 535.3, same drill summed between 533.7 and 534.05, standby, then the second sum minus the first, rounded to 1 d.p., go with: 0.3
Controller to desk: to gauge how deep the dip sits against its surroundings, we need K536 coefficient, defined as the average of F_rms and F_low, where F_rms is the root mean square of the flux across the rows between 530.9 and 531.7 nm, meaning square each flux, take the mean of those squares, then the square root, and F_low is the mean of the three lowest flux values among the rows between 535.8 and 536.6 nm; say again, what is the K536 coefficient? 23.0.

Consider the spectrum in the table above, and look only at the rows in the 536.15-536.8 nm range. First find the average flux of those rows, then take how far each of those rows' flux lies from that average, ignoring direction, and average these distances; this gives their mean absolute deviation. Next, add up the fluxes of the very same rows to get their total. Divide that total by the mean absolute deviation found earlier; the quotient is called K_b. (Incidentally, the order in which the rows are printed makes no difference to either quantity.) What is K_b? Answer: 171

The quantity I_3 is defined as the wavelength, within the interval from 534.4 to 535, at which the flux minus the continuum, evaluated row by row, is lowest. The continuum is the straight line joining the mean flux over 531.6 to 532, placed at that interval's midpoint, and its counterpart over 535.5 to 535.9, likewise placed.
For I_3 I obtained 534.729 nm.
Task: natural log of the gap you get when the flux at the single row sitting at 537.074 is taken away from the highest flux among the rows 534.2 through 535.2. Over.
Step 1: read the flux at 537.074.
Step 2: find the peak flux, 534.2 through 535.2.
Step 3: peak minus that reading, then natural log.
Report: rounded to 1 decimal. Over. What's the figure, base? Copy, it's 1.6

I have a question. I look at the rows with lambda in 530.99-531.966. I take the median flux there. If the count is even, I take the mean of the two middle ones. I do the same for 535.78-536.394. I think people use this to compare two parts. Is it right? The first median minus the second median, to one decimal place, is -1.2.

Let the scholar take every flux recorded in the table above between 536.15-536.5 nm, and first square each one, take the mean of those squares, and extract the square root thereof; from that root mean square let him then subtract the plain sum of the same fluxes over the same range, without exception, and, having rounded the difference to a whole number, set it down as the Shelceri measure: -48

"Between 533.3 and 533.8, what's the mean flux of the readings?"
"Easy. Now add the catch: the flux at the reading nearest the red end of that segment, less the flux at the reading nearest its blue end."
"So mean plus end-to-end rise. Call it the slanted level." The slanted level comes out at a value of 24.81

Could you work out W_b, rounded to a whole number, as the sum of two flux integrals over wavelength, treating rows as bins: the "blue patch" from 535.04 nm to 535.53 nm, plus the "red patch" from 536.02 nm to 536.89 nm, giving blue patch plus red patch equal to 32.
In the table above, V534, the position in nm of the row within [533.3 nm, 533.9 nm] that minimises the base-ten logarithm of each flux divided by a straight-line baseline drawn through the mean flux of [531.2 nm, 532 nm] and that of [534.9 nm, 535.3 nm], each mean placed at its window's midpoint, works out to 533.377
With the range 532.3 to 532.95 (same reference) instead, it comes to 532.886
